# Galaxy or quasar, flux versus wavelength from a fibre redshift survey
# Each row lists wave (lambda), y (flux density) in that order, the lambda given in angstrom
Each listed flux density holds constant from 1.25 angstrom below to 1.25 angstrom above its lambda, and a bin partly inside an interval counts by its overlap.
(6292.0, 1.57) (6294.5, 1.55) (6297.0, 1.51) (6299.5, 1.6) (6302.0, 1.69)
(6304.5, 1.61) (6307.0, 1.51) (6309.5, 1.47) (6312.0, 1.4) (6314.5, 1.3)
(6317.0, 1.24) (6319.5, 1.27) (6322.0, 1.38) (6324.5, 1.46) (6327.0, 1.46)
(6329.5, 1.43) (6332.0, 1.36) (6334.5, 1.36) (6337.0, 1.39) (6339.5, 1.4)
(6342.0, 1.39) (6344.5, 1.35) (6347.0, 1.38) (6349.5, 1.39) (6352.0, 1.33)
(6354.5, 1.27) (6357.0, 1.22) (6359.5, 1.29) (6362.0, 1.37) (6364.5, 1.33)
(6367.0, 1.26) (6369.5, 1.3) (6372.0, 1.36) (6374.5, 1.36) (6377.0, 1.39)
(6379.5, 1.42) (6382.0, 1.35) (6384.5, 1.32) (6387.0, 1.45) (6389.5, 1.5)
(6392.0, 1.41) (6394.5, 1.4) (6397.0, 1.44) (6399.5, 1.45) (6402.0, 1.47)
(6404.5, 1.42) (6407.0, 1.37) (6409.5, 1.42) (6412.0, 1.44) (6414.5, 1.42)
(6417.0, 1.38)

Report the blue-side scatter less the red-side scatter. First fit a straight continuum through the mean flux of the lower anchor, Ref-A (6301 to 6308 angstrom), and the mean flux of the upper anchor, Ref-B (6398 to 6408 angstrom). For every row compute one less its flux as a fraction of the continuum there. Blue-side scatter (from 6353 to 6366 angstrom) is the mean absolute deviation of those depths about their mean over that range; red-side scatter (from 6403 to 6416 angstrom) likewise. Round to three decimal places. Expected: 0.017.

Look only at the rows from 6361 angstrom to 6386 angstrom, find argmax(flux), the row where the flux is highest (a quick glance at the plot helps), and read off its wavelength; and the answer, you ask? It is 6379.5 angstrom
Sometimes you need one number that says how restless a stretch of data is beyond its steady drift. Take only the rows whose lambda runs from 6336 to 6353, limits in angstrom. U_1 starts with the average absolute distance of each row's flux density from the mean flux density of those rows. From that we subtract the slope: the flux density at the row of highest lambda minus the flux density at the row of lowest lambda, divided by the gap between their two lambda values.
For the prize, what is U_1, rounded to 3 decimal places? 0.024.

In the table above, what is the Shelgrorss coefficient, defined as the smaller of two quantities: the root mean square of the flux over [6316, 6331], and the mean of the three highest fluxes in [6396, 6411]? 1.38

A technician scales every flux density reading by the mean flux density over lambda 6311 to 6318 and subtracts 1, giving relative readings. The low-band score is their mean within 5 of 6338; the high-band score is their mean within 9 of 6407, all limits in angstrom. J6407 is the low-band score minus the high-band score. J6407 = -0.032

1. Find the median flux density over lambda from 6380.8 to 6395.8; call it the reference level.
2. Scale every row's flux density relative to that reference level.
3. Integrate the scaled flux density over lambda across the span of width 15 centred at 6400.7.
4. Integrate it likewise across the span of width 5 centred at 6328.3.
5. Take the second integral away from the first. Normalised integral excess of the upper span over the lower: 10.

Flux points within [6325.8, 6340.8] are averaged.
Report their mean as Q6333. 1.40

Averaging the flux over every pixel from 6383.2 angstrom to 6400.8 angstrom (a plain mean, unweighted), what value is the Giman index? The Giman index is 1.42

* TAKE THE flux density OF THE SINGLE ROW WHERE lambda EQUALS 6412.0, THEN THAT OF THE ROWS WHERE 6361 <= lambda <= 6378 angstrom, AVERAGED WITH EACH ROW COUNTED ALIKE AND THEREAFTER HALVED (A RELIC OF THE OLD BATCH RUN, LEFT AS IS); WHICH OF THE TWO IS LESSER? 0.669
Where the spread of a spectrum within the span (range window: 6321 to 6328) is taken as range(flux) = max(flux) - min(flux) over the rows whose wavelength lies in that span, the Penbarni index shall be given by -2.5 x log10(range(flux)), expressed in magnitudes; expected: 2.7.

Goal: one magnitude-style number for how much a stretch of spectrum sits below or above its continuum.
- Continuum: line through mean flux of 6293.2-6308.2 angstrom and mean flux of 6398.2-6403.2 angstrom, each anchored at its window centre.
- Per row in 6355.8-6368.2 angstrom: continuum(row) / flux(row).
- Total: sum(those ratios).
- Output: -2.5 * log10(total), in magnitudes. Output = -1.91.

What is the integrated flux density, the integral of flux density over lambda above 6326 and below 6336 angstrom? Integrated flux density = 14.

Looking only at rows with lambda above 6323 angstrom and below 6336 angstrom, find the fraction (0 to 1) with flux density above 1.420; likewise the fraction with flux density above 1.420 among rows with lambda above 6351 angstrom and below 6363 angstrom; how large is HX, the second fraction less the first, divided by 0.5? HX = -1.2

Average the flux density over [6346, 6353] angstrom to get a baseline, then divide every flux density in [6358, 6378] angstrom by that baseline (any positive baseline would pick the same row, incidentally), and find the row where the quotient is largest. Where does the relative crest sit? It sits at 6377.0 angstrom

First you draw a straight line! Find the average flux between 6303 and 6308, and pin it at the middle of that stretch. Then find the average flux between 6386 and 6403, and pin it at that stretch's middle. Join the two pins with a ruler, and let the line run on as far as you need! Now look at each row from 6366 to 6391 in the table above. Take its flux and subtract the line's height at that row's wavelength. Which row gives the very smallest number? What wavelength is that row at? 6367.0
